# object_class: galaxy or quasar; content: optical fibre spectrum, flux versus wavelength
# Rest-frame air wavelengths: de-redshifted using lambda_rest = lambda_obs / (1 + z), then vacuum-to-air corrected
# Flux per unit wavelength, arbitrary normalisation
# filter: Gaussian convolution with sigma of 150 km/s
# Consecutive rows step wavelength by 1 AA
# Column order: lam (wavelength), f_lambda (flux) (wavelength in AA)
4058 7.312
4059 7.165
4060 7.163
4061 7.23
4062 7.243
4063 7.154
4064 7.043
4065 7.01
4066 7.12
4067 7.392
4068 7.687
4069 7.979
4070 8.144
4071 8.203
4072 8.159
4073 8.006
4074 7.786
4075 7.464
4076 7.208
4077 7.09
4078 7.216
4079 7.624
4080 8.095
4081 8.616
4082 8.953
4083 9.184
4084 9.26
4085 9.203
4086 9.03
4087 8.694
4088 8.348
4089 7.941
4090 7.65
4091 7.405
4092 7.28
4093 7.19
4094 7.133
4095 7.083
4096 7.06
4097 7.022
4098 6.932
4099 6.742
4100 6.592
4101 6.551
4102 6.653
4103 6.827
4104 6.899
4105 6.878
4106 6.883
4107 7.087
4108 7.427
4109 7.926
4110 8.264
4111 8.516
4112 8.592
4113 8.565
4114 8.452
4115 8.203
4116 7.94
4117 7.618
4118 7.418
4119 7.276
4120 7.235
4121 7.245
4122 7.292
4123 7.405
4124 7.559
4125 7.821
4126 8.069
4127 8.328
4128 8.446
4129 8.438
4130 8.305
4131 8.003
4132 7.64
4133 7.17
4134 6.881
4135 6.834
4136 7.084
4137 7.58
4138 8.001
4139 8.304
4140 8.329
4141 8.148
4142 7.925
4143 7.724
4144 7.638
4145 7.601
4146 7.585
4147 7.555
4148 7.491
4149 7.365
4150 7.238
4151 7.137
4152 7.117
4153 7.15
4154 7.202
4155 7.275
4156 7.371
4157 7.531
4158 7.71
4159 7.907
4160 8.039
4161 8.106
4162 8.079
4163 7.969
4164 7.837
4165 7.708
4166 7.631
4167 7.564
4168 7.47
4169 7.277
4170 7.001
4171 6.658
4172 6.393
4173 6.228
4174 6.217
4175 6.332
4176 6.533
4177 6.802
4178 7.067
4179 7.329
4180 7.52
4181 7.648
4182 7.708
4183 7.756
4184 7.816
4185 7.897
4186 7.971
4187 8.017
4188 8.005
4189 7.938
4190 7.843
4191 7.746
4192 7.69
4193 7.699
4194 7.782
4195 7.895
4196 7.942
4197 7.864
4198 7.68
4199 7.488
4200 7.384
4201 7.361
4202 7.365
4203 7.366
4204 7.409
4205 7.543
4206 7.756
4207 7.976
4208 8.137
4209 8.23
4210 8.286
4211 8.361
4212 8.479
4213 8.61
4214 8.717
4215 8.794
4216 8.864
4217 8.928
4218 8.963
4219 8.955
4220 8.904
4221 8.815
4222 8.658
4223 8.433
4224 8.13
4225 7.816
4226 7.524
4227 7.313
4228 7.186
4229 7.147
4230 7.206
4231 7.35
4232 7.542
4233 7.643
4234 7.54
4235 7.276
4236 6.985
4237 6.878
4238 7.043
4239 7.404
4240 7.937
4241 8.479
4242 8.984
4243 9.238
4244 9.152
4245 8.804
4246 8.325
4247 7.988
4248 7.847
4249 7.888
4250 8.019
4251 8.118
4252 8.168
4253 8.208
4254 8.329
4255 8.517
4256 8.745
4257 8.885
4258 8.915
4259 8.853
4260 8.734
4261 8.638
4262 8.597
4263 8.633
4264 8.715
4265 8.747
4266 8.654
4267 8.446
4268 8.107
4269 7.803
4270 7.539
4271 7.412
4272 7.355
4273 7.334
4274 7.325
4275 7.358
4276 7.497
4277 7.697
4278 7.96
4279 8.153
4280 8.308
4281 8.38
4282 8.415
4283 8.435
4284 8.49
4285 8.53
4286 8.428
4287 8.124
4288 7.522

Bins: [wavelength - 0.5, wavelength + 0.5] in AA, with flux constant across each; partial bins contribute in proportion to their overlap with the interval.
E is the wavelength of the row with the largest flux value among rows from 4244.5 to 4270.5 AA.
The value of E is 4258 AA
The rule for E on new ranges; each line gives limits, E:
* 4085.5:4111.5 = 4086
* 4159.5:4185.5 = 4161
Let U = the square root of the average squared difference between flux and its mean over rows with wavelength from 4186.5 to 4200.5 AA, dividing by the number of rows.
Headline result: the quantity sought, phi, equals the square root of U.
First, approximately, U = 0.18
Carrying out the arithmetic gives 0.42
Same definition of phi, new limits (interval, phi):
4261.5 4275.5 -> 0.76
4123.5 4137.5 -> 0.74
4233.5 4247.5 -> 0.90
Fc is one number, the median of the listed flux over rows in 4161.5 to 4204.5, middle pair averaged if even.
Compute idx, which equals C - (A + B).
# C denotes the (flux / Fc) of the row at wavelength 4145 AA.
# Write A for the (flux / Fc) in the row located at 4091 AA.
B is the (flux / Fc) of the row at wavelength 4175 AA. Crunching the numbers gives -0.8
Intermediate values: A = 0.97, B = 0.83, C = 0.99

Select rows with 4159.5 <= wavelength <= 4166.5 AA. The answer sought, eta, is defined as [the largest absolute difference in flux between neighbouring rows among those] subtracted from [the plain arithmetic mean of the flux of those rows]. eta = 7.78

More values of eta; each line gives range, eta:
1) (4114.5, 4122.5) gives 7.21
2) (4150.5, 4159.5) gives 7.18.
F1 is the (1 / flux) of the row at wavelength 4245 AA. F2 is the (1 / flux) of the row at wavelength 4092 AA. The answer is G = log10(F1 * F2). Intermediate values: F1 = 0.114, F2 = 0.137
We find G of -1.81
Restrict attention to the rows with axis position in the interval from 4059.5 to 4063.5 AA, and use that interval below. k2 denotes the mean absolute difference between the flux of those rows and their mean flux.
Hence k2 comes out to 0.04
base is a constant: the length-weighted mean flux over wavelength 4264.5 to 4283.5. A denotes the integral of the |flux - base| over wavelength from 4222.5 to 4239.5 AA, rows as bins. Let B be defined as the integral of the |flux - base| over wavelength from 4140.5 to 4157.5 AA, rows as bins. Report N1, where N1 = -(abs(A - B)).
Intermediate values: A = 10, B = 8.4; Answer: -1.6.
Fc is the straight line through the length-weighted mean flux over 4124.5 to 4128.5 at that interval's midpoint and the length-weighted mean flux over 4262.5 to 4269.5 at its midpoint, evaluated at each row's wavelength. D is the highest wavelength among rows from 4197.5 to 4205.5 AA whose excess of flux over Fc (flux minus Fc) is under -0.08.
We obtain 4205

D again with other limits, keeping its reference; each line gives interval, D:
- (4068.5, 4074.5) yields 4074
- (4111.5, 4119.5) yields 4119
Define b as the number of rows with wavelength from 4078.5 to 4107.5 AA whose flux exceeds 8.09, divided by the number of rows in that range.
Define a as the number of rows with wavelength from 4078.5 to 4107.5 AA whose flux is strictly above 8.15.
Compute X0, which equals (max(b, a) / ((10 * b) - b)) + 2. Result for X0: 4.86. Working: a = 8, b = 0.3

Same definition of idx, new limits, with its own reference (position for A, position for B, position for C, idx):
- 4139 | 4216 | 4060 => -1.3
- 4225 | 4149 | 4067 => -1.0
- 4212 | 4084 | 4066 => -1.4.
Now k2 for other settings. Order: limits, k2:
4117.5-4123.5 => 0.07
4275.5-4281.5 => 0.28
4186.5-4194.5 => 0.11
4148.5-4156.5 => 0.08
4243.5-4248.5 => 0.44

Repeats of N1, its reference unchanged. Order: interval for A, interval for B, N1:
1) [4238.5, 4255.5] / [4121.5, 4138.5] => -0.4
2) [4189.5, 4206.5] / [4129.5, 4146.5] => -1.9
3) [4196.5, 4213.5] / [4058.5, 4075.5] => -1.9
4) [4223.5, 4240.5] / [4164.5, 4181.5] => -6.2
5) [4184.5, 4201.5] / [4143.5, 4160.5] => -5.2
